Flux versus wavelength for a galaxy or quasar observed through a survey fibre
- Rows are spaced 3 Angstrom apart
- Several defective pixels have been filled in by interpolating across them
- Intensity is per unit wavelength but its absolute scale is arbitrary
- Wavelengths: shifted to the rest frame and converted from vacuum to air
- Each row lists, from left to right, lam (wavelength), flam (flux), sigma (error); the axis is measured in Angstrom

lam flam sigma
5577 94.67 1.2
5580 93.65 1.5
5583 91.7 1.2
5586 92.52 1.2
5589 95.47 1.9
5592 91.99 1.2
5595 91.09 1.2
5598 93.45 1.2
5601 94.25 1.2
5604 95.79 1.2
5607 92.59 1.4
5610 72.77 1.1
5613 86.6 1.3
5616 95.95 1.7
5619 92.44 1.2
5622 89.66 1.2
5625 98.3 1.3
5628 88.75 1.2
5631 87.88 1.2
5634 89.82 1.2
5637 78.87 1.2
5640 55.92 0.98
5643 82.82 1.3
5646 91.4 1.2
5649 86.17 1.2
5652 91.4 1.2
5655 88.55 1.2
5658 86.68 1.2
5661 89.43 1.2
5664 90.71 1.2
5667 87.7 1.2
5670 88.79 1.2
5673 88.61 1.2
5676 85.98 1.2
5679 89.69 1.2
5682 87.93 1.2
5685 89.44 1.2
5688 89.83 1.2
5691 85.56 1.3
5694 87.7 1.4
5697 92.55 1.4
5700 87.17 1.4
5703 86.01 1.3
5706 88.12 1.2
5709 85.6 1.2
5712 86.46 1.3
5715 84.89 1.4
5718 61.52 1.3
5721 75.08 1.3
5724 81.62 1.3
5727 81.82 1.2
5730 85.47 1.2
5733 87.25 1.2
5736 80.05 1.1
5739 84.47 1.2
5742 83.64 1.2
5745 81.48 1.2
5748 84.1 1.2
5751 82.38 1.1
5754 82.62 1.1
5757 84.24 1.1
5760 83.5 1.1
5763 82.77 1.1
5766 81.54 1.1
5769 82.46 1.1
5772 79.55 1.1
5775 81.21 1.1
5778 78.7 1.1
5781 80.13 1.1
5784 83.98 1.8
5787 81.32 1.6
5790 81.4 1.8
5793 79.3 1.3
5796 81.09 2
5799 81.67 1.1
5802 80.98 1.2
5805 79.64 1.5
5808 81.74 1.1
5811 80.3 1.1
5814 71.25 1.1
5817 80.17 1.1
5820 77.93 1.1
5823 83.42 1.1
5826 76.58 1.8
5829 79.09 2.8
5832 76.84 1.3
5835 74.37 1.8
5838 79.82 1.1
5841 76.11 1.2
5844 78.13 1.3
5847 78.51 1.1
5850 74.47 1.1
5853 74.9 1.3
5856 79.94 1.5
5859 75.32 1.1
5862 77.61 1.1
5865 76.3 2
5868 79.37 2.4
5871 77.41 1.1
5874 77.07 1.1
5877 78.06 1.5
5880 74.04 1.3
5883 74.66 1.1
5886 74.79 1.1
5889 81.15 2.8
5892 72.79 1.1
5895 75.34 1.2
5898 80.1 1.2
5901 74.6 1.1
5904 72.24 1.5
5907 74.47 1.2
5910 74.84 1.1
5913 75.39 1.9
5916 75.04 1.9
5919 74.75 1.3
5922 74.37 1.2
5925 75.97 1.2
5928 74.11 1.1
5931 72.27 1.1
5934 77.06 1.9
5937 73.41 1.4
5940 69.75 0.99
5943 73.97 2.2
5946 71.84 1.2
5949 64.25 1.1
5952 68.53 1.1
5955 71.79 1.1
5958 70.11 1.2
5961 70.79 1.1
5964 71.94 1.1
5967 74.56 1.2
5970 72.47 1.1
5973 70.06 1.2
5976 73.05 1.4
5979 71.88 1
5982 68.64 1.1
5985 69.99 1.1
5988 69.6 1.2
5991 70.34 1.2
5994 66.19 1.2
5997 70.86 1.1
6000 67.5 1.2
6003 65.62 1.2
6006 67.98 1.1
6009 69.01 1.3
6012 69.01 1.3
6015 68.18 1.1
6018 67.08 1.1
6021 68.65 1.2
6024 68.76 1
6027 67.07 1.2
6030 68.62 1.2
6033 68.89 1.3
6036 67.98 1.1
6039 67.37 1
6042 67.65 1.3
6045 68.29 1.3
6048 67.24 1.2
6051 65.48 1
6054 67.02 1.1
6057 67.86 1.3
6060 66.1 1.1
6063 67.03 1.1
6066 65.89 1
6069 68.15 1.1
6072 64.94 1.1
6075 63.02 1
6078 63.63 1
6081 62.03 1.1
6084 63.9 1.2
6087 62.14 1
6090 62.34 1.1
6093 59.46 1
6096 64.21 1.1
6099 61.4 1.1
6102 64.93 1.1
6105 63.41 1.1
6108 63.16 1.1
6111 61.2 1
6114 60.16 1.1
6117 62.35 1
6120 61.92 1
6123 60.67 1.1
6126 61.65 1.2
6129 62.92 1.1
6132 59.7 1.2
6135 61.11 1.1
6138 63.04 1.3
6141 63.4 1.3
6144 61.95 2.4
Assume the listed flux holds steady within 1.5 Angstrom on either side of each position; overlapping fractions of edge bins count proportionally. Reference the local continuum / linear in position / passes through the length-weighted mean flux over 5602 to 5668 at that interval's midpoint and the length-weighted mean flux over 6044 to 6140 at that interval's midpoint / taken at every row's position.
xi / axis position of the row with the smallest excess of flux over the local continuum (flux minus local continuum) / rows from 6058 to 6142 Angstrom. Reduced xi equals 6093 Angstrom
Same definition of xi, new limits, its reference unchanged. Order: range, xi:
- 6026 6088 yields 6081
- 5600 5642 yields 5640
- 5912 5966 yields 5949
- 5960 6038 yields 6003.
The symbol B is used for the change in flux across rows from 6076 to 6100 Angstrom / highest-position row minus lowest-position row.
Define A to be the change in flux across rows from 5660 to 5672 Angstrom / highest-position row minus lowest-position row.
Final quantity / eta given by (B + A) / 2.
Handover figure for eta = -1.4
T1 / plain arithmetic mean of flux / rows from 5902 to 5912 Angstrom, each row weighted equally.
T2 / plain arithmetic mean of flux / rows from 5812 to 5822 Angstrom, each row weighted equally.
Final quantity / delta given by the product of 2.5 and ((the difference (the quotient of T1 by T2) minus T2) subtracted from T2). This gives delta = 380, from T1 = 74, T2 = 76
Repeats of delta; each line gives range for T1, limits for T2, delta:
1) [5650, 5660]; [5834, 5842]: 381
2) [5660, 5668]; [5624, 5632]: 456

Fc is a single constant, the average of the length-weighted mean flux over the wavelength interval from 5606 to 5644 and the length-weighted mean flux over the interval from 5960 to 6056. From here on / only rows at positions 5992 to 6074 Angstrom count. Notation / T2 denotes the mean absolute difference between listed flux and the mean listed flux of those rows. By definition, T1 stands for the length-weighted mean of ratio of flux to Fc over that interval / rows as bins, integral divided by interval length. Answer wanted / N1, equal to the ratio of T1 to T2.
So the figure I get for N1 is 0.85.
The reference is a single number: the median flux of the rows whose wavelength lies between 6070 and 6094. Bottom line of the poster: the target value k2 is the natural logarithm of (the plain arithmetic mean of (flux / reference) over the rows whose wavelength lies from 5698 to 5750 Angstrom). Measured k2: 0.28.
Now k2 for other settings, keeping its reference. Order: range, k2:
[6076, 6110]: 0.00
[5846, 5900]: 0.20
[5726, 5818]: 0.26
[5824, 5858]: 0.21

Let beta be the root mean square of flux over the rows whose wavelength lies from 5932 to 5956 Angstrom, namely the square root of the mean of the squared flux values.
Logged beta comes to 71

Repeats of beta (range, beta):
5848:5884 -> 77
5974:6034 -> 69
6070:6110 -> 63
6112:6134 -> 61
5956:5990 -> 71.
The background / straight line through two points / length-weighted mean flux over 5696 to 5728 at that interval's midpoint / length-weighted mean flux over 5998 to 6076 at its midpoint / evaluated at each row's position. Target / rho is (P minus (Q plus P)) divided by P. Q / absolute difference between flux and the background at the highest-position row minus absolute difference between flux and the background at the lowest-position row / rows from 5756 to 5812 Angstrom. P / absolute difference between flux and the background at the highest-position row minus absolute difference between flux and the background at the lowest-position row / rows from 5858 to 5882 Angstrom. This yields 4.8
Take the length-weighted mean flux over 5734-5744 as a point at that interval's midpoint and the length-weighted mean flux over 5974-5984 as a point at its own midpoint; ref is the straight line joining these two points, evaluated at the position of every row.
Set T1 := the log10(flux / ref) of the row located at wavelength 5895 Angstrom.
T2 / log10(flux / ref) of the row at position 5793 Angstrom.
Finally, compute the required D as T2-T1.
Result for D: -0.01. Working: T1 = 0.00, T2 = -0.005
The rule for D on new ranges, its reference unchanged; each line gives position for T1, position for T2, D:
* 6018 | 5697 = 0.05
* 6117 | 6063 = 0.01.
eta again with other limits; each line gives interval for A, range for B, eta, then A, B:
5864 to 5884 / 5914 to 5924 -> -1.2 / -1.6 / -0.7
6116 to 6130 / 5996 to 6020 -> -1.6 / 0.6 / -3.8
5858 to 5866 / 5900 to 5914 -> 0.9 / 1.0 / 0.8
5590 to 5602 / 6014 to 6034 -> 1.5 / 2.3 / 0.7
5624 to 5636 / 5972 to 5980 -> -3.3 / -8.5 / 1.8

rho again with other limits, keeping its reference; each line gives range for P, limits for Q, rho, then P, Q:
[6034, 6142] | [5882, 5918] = -5.4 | 0.4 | 2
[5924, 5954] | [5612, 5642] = 60.8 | -0.5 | 29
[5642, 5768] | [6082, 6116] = 1.4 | -1.7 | 2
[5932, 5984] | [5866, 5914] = -0.5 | -3.5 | -2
